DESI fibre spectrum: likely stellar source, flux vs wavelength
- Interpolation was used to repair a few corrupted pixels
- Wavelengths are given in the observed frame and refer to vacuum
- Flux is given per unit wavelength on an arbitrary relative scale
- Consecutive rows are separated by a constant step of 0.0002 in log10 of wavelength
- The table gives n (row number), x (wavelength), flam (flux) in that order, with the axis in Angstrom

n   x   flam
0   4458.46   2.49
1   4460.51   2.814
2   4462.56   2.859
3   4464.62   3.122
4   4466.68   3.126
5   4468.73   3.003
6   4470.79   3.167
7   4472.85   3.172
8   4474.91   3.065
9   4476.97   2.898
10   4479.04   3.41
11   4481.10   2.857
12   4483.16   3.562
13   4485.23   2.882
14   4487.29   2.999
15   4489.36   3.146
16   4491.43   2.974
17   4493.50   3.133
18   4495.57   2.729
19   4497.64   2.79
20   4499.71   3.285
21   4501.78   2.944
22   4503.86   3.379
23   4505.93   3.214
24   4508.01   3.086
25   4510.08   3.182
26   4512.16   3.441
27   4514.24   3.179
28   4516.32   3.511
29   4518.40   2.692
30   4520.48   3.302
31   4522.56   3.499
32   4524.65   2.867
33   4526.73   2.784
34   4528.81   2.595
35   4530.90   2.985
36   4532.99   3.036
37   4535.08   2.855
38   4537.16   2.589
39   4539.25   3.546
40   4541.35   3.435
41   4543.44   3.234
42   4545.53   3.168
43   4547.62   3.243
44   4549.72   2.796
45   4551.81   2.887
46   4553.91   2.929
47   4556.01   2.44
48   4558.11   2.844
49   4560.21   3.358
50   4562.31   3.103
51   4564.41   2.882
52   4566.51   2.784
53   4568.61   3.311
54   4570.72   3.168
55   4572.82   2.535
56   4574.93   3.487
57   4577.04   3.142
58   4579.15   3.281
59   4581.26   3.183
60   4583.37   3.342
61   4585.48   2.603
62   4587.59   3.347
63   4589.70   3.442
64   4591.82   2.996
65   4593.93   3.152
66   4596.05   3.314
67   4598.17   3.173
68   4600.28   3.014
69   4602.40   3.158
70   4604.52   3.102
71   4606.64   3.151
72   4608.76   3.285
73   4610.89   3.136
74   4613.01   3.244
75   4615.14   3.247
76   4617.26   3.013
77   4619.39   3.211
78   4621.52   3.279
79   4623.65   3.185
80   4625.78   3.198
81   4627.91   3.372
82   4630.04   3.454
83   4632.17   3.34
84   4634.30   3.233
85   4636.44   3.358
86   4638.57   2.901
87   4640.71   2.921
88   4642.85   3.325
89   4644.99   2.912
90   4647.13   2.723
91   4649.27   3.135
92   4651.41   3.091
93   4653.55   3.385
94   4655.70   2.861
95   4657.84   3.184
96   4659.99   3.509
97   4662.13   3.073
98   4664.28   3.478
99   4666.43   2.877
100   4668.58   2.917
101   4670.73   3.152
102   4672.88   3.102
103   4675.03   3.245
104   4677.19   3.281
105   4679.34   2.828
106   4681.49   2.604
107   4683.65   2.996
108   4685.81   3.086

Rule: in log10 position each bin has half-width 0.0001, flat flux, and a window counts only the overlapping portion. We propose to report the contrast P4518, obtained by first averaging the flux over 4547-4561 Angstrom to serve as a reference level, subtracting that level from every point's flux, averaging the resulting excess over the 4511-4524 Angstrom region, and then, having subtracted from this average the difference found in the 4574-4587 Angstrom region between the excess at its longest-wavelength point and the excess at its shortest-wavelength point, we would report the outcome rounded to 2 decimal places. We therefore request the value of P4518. 1.23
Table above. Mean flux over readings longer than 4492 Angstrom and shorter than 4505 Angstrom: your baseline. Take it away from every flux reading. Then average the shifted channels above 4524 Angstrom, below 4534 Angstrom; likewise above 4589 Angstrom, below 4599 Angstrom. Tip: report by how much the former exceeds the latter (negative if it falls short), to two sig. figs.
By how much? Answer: -0.36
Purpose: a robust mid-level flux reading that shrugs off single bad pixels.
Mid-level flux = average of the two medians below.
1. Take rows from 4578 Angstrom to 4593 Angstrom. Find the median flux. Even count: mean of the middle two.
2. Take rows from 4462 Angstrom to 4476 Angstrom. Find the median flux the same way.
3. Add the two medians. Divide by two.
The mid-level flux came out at 3.20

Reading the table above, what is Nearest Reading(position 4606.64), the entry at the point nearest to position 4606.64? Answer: 3.151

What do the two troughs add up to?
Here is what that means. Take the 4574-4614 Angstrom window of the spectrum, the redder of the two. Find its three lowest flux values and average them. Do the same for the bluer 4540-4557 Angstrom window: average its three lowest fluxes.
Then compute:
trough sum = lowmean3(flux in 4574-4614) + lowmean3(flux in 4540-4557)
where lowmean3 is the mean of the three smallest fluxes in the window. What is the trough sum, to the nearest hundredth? 5.58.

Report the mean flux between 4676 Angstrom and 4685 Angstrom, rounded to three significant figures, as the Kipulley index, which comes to 2.93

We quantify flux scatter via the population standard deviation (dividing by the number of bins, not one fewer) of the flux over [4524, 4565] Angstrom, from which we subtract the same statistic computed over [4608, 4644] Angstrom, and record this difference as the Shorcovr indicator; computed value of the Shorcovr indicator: 0.13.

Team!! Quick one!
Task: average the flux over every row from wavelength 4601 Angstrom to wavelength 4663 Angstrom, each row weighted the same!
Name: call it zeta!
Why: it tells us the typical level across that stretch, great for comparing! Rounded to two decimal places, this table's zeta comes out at 3.17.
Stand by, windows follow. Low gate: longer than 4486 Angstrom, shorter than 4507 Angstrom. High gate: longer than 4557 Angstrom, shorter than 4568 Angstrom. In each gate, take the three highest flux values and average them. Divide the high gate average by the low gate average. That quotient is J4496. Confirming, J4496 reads 0.95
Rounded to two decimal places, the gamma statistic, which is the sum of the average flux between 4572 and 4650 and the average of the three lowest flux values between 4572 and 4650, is 5.78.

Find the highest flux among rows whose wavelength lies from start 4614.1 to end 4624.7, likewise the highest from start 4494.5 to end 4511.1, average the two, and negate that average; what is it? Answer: -3.33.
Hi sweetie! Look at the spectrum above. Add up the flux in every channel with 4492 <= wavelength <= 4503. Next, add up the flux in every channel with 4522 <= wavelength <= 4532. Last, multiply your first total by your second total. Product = 219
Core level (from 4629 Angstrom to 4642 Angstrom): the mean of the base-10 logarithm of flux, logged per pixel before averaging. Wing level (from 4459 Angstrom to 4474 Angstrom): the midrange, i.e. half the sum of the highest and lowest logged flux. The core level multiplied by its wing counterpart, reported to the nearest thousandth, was 0.240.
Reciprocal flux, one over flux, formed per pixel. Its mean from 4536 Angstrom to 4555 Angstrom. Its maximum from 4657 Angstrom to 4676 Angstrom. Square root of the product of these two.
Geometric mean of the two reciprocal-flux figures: 0.337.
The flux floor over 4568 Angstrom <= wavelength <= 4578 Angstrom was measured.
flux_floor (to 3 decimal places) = 2.535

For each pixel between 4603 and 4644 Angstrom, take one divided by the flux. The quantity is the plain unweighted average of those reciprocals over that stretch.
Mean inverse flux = 0.312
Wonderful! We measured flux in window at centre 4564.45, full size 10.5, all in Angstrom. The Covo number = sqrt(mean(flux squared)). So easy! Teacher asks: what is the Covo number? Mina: 3.10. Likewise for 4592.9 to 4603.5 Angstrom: 3.16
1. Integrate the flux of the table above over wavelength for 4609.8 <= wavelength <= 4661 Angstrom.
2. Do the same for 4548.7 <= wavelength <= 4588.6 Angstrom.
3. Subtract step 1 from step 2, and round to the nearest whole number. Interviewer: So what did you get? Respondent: -42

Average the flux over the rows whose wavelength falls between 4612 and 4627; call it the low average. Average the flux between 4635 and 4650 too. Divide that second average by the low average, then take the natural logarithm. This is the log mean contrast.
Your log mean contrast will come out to -0.05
